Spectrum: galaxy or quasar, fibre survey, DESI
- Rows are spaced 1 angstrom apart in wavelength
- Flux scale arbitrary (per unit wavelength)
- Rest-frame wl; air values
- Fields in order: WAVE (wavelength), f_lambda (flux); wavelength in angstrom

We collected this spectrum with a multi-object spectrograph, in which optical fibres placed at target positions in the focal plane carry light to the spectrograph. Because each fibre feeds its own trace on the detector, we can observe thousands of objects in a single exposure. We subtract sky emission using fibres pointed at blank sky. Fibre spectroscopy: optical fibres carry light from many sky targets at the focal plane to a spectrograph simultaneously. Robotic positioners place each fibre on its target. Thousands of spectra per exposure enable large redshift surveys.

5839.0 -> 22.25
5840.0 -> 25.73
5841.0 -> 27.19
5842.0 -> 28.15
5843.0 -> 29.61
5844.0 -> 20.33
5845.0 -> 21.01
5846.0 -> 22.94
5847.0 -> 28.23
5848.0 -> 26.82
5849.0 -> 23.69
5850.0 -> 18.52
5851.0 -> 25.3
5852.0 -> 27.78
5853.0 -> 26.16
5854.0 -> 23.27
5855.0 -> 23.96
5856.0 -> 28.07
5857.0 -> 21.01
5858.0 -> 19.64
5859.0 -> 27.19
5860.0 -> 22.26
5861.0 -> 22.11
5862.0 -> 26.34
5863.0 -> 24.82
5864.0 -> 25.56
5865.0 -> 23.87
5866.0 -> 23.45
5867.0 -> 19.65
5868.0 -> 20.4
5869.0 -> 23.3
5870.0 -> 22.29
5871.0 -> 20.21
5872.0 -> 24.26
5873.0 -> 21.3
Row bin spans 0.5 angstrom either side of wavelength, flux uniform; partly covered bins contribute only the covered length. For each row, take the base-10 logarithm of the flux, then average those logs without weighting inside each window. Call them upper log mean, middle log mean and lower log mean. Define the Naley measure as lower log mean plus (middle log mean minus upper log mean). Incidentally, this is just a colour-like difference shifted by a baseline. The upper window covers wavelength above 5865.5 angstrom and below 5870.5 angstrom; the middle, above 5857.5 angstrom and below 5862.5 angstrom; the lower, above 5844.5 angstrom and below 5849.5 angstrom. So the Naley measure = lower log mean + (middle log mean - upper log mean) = 1.42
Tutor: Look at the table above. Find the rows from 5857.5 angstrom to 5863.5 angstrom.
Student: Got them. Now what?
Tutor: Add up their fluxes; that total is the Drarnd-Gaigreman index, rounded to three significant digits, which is 142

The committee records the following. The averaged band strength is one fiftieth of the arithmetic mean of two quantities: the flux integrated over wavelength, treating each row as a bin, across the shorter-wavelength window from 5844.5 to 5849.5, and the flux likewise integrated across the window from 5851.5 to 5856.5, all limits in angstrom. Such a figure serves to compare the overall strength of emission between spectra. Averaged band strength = 2.52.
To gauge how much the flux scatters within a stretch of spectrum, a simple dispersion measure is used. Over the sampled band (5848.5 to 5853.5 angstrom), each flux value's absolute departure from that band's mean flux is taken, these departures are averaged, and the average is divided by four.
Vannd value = 0.64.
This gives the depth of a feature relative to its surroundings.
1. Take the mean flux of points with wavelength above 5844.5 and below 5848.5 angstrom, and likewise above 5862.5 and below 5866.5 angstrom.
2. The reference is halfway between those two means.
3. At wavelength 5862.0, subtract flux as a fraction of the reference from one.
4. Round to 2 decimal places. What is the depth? -0.07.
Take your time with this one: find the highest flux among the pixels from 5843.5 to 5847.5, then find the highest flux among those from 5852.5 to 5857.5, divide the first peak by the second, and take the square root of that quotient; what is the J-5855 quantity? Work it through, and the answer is 1.00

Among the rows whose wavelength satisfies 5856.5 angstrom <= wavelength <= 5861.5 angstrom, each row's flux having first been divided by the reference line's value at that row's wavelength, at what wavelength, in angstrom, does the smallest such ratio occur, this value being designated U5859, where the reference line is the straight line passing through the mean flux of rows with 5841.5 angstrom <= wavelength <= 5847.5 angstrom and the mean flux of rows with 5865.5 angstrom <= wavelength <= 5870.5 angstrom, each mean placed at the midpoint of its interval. 5858.0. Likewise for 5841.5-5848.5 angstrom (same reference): 5844.0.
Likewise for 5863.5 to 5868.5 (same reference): 5867.0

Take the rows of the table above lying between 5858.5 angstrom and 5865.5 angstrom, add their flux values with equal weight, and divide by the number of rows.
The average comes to 24.6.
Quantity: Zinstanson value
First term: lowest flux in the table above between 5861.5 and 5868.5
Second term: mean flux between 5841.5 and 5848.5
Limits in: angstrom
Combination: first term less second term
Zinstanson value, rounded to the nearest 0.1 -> -5.6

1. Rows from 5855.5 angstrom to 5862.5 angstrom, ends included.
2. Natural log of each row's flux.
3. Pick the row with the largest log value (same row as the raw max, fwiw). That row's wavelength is 5856.0 angstrom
